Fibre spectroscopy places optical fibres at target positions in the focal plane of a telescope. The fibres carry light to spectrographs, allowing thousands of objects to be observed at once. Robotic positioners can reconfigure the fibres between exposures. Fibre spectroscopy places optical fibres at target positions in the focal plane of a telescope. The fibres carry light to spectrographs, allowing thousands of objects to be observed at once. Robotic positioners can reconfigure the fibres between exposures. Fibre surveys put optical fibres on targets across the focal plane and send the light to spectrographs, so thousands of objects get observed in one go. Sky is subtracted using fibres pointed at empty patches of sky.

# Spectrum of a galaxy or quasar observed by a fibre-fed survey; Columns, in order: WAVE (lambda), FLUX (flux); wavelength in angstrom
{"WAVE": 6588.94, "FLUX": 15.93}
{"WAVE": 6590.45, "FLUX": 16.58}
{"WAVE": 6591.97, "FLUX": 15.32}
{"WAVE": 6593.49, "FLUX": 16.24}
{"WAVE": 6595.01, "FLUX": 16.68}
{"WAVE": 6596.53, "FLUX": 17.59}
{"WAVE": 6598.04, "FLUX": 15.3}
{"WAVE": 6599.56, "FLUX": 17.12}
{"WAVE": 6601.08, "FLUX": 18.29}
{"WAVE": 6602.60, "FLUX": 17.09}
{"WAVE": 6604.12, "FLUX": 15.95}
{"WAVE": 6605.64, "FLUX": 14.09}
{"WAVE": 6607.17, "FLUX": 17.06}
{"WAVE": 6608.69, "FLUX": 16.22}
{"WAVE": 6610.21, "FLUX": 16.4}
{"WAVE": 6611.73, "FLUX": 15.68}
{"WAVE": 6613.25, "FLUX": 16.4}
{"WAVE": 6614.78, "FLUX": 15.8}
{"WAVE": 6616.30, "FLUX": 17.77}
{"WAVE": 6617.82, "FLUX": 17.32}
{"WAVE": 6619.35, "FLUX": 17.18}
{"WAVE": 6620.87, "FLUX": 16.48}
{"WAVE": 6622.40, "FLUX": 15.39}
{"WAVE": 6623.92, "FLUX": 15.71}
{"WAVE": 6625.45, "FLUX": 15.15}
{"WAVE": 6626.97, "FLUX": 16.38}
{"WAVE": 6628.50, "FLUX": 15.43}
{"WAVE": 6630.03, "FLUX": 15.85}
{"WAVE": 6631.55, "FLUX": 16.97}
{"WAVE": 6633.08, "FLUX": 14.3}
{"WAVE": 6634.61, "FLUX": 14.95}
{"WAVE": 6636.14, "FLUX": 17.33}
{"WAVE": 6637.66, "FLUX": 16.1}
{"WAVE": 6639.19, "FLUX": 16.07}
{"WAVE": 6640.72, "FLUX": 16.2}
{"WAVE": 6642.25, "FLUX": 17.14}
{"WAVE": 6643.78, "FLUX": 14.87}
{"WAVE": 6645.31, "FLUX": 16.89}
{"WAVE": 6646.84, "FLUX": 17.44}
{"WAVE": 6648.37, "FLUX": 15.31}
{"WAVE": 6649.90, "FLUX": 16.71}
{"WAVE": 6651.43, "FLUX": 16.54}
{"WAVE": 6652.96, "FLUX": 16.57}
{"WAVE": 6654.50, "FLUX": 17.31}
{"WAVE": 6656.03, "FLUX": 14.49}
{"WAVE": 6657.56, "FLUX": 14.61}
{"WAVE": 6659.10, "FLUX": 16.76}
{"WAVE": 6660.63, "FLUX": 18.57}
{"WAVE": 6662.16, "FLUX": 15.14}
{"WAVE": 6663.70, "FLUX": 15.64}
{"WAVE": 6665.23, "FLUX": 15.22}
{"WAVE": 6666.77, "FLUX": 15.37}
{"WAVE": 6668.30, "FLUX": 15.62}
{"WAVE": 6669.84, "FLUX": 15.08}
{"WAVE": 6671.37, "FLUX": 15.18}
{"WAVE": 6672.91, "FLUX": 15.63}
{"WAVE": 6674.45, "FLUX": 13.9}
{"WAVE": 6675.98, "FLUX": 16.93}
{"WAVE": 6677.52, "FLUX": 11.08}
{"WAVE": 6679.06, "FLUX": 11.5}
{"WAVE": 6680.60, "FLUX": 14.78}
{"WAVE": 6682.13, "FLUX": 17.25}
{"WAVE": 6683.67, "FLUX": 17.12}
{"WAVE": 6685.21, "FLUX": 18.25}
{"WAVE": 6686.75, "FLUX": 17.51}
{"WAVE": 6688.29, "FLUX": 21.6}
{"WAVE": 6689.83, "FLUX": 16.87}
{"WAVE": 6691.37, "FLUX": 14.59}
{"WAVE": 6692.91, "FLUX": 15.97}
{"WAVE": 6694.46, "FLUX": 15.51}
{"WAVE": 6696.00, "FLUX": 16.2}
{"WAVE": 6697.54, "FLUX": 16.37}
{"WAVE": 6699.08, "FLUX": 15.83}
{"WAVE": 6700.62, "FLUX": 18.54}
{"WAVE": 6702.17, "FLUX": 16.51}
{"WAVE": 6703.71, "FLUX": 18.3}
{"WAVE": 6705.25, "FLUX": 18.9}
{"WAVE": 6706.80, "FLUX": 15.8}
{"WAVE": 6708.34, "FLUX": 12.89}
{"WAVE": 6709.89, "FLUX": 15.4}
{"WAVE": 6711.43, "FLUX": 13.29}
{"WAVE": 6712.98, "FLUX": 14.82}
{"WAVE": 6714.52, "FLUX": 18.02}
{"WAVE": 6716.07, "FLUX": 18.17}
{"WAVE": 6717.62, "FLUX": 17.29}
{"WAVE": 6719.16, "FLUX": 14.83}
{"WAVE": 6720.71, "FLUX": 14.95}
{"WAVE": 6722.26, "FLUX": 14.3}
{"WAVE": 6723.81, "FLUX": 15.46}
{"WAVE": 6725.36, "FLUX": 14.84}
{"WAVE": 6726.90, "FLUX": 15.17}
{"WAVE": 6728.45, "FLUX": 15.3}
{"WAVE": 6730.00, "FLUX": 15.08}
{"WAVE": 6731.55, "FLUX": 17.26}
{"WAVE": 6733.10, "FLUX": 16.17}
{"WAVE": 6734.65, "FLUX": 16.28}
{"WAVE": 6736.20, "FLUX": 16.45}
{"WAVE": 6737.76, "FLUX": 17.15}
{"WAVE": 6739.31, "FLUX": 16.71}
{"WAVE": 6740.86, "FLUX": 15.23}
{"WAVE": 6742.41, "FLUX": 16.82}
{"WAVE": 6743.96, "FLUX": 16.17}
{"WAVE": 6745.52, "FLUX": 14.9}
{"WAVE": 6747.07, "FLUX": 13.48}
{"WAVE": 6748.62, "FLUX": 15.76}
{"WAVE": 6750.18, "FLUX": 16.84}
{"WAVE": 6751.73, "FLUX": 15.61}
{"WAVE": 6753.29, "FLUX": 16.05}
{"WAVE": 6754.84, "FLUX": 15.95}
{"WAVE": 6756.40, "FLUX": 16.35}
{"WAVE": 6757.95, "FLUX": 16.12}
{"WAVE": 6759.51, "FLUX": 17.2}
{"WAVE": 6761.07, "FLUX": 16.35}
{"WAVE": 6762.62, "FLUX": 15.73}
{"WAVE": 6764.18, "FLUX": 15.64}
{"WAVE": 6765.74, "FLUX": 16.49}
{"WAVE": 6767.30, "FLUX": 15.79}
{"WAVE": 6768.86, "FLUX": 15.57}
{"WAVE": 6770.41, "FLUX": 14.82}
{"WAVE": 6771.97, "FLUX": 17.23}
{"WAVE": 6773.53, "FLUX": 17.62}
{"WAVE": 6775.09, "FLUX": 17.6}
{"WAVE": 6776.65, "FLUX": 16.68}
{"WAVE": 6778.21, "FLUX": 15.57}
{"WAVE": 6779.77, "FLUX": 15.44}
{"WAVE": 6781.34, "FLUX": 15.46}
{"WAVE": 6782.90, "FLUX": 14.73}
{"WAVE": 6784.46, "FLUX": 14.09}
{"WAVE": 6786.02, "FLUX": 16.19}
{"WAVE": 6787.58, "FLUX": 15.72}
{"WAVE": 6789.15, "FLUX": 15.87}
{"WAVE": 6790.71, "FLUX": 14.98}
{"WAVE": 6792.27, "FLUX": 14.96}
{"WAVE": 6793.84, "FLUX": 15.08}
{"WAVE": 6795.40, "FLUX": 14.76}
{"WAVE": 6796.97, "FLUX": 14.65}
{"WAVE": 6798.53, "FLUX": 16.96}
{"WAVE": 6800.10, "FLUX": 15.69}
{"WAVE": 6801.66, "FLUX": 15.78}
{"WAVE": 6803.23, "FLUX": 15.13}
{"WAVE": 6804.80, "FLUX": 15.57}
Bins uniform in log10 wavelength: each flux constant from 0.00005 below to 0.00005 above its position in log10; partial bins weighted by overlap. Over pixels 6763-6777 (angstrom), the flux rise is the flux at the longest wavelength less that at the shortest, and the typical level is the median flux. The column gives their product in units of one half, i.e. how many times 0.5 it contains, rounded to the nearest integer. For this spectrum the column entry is 34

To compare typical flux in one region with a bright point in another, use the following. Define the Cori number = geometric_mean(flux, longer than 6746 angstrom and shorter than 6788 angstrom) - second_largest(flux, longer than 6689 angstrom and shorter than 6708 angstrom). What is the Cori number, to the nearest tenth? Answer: -2.6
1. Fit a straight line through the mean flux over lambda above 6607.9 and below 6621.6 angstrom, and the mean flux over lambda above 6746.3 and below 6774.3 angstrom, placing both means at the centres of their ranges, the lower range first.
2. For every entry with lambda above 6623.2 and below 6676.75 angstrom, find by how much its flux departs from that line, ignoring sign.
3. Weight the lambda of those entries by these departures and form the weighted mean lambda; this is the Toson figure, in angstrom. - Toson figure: 6651.8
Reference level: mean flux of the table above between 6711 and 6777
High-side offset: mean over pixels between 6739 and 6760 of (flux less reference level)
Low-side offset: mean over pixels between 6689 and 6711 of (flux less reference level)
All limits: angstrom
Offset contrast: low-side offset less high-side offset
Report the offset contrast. 0.32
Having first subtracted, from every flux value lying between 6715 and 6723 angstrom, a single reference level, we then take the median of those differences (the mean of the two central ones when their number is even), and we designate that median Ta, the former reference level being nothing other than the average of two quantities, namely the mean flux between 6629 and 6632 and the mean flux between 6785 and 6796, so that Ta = -0.9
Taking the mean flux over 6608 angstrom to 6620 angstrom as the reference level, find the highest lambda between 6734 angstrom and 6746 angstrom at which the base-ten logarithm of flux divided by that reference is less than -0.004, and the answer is 6745.52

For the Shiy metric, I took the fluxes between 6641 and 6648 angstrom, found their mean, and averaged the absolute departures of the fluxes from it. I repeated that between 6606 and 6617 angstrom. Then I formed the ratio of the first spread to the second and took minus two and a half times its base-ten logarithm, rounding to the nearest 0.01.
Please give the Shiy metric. -0.51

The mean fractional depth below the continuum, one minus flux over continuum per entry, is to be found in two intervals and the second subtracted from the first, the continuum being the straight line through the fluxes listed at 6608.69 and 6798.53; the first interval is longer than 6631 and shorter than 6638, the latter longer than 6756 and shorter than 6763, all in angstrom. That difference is 0.00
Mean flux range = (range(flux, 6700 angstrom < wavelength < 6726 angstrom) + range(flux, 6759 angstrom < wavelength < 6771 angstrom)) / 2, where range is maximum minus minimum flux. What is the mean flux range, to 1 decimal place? 4.2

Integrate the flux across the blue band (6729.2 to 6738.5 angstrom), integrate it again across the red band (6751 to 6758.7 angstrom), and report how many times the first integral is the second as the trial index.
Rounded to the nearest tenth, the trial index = 1.2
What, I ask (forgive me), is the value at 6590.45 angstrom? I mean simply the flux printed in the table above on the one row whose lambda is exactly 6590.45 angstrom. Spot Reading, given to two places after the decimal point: 16.58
